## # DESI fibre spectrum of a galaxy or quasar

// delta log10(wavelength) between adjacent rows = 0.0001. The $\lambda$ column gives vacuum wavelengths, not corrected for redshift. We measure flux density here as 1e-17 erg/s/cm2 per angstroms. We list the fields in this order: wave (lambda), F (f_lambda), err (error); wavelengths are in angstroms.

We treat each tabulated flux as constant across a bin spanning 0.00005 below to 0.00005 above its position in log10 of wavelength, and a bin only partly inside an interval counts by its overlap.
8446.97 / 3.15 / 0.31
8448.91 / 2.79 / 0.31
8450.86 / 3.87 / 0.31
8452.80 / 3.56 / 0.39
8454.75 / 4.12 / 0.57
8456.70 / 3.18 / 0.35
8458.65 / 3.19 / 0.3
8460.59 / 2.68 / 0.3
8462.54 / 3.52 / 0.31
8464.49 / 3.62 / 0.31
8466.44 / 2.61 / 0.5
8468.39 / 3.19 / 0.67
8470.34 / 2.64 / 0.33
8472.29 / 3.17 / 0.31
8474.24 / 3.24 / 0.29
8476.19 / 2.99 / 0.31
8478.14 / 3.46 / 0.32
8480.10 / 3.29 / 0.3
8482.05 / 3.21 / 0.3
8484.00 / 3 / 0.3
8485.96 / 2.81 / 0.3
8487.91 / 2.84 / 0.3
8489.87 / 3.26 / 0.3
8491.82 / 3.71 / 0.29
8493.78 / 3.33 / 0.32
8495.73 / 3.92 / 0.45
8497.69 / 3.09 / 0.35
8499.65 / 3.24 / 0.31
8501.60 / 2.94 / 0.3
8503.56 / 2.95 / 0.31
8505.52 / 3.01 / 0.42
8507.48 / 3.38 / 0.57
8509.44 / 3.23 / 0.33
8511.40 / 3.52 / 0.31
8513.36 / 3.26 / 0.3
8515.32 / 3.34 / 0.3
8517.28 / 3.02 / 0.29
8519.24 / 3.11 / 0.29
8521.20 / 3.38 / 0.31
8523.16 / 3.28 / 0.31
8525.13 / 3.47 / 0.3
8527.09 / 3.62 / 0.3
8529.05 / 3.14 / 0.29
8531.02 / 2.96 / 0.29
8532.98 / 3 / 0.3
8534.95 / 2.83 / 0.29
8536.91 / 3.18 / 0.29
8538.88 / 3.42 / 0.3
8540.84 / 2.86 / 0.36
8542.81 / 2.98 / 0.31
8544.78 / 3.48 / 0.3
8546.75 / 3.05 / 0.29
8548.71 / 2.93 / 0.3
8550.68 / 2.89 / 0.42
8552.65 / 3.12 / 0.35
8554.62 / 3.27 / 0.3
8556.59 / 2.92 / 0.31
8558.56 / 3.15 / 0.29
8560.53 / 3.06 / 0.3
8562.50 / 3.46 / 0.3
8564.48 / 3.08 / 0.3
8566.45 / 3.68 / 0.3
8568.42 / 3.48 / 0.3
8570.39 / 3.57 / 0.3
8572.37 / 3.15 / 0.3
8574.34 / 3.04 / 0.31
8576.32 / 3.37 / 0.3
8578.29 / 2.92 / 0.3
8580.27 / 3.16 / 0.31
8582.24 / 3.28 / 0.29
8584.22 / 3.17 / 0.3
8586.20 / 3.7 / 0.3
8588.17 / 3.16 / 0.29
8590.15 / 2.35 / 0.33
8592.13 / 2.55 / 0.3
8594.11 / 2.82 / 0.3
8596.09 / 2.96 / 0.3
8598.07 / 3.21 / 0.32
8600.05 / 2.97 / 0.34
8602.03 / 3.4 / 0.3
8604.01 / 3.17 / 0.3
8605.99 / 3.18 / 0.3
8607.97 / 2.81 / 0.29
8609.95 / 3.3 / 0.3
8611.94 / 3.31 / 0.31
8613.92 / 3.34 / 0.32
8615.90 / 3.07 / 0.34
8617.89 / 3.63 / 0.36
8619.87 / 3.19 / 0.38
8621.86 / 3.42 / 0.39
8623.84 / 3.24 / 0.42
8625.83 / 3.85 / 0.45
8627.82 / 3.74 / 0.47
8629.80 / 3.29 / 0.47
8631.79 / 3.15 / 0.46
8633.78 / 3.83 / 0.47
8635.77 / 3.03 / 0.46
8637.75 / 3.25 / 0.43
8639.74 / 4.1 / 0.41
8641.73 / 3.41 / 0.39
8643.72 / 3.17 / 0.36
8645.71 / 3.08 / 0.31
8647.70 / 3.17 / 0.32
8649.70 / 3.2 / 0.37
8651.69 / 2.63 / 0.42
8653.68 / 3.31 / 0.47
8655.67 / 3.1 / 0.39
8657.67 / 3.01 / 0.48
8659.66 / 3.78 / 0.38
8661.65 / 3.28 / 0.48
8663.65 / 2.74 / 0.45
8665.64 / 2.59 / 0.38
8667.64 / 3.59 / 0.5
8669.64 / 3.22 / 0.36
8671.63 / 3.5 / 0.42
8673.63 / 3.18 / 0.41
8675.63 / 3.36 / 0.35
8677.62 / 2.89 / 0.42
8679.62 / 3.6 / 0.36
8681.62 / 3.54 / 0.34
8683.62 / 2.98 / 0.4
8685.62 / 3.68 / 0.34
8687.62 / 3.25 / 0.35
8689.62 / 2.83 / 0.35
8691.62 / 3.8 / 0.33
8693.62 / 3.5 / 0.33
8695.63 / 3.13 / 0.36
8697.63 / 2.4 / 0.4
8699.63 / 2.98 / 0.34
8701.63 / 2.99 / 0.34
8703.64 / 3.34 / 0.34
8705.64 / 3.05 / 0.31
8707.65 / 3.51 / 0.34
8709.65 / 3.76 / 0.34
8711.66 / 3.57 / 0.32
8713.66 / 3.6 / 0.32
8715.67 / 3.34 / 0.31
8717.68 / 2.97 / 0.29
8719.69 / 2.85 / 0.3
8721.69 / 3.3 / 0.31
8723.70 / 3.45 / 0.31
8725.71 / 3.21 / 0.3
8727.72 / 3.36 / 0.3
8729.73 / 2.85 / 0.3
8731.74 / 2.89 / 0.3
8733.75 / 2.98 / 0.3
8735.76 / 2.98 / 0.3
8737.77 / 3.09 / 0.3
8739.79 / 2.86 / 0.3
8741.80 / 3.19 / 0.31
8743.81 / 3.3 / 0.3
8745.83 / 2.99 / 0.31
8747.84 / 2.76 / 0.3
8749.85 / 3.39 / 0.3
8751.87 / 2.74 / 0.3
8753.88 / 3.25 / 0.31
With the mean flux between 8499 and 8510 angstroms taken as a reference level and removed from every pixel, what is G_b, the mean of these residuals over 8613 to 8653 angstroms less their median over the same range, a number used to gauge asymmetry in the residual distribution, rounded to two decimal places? 0.09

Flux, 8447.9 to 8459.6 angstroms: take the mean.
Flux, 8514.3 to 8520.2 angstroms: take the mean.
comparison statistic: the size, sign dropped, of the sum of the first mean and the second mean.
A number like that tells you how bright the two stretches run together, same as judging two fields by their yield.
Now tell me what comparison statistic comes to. 6.61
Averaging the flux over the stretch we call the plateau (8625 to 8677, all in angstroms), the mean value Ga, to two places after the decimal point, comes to 3.29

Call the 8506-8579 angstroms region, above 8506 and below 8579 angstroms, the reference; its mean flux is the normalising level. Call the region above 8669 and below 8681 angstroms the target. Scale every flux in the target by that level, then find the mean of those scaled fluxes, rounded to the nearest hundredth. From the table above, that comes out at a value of 1.03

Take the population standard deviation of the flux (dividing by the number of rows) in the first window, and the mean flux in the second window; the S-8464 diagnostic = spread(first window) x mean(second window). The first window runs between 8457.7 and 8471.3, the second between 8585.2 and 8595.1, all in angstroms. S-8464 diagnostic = 1.15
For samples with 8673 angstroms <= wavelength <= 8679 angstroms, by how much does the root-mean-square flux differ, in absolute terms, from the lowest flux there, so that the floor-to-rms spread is 0.26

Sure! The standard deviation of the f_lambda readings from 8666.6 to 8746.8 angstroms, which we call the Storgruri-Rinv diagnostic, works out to 0.31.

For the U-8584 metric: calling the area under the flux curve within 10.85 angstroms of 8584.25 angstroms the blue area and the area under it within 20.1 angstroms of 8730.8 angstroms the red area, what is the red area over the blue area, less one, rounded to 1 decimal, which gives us 0.9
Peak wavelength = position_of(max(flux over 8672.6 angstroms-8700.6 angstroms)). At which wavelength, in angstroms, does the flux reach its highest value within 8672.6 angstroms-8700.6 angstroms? 8691.62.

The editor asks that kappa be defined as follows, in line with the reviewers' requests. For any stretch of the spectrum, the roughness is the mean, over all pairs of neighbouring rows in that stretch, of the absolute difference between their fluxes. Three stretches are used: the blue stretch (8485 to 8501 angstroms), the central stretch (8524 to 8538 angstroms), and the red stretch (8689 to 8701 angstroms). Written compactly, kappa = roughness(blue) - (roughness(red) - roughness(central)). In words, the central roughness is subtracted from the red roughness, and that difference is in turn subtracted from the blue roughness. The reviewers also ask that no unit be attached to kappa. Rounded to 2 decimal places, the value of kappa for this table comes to 0.05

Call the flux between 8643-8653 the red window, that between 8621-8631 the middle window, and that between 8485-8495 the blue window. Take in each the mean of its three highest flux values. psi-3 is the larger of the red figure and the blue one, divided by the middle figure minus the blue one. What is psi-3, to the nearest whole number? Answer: 15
